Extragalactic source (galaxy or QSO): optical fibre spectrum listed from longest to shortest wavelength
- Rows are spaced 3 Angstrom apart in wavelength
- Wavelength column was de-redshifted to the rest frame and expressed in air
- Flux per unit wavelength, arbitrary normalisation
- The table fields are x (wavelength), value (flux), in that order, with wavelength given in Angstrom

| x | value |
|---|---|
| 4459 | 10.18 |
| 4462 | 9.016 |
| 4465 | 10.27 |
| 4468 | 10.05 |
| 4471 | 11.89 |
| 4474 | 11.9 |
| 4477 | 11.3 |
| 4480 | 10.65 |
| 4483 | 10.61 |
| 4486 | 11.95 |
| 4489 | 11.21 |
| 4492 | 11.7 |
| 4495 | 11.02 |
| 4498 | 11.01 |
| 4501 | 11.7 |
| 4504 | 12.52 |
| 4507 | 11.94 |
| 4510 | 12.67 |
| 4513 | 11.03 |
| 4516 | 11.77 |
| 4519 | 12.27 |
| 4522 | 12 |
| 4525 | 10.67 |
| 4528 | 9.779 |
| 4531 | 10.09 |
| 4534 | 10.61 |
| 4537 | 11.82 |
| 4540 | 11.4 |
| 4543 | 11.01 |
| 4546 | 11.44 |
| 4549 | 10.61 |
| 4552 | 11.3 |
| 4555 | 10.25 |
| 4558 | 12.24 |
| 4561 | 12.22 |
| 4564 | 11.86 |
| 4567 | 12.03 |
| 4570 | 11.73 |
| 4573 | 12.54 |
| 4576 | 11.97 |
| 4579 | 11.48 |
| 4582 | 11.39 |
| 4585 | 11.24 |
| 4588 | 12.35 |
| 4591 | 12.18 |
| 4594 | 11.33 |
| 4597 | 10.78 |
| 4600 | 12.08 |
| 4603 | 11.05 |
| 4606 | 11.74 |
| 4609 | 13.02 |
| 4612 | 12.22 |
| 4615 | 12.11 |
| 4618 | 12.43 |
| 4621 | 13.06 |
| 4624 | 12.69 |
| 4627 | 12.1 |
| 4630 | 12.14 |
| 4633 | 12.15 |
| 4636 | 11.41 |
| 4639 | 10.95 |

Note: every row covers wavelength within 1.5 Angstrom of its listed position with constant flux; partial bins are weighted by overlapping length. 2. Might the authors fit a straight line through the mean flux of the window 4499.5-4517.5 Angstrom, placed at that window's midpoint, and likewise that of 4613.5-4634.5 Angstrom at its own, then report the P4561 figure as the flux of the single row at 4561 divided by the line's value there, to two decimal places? 1.01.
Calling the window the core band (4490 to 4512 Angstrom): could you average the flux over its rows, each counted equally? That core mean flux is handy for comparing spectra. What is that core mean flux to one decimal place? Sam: 11.8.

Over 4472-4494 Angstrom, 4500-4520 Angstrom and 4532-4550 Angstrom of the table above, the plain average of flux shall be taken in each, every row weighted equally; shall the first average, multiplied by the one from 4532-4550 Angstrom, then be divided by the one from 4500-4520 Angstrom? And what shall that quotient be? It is 10.5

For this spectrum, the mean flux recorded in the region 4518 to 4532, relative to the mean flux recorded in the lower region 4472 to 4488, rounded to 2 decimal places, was 0.97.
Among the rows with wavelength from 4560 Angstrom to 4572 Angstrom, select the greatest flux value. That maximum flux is 12.22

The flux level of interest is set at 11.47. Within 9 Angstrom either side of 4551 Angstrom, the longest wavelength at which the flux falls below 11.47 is 4555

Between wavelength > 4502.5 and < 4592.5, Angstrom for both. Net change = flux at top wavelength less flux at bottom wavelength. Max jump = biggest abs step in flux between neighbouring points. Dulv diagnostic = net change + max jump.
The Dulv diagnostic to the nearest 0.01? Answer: 1.65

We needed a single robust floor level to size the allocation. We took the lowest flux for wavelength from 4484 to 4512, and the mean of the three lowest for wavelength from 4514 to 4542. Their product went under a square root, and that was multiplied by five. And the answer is 52.9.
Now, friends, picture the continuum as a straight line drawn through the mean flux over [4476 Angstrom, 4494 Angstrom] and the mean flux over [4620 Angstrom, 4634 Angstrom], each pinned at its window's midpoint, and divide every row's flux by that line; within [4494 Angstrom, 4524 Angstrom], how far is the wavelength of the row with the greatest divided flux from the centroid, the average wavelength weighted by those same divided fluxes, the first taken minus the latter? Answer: 1.4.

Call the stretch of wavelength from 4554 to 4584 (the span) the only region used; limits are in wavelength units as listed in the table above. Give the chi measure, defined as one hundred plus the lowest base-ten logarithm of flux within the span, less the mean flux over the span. 89.2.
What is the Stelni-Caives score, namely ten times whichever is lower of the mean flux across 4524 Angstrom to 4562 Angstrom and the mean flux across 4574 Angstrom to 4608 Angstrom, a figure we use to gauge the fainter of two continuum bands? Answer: 110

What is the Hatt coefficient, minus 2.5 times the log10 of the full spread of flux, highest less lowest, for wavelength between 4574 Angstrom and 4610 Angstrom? -0.88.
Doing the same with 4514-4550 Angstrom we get -0.99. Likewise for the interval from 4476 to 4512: -0.78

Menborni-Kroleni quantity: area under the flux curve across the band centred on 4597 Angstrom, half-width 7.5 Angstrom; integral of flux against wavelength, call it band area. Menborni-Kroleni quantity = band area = 172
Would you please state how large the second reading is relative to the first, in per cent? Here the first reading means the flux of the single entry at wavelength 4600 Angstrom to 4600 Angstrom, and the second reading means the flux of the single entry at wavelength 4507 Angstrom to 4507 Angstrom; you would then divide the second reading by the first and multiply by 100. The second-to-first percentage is 99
